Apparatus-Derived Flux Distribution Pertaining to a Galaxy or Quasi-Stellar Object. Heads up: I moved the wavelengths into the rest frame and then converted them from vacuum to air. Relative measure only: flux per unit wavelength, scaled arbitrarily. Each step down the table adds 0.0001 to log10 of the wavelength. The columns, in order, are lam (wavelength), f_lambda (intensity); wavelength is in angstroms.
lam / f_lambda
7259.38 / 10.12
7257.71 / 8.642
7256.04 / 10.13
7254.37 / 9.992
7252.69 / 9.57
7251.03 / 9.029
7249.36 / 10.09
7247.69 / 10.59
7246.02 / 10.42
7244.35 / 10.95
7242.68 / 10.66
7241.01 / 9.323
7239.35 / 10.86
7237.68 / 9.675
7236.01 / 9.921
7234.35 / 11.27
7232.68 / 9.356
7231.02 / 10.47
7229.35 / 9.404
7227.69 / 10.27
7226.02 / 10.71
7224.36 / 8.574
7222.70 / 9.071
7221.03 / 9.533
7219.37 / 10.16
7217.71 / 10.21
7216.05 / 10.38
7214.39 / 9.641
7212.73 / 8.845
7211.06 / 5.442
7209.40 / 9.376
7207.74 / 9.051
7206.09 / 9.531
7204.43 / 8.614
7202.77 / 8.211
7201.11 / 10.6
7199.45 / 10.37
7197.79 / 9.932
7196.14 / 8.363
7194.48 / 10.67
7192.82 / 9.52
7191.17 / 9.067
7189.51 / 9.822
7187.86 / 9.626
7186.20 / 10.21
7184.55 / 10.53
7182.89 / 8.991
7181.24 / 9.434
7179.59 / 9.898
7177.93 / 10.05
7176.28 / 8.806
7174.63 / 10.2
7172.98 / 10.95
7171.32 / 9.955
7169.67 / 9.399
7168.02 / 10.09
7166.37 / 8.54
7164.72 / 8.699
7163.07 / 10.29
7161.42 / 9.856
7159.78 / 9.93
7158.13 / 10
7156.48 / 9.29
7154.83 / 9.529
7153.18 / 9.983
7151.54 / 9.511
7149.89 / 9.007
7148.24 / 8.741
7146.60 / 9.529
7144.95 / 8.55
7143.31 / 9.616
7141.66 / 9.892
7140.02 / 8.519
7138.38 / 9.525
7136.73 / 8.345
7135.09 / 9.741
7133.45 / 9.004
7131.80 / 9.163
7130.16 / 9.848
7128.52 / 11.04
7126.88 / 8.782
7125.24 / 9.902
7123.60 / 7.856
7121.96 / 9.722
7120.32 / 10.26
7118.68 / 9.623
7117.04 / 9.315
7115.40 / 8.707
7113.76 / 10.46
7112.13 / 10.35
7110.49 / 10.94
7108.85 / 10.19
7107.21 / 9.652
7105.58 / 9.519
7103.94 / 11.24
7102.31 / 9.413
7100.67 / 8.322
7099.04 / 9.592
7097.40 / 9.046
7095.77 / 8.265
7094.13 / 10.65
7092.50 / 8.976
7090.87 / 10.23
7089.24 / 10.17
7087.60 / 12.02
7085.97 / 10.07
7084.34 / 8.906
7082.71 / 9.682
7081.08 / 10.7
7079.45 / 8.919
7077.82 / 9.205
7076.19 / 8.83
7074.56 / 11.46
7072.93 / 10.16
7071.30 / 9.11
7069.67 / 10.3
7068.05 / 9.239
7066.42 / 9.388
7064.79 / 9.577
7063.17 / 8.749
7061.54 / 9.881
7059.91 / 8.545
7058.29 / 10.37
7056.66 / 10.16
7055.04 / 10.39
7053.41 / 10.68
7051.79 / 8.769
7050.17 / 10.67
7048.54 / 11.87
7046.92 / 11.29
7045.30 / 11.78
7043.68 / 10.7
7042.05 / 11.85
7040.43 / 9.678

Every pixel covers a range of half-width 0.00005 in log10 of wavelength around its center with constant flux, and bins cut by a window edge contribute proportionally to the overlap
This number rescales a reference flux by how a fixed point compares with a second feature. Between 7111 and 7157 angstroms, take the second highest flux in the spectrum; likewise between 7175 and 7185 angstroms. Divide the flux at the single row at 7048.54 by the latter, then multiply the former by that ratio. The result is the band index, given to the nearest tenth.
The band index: 12.4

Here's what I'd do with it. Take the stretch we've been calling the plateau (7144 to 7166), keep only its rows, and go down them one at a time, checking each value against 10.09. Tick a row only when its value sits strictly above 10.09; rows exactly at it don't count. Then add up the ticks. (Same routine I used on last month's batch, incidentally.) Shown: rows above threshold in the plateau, 1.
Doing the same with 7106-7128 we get 5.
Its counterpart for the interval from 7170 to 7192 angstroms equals 4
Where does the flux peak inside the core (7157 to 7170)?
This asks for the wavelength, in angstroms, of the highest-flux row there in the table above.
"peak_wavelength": 7163.07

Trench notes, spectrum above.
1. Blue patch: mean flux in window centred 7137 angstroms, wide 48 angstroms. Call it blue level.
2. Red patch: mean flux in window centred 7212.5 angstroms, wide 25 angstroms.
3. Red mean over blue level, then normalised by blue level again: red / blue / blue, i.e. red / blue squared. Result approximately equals 0.103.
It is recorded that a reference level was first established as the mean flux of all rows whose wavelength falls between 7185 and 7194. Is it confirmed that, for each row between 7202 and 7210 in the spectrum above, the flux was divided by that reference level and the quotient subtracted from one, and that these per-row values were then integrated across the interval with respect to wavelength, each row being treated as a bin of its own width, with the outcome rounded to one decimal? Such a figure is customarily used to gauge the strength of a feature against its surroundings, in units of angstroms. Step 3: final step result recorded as 0.6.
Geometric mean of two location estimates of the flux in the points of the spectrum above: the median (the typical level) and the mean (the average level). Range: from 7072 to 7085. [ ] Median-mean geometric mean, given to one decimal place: 9.6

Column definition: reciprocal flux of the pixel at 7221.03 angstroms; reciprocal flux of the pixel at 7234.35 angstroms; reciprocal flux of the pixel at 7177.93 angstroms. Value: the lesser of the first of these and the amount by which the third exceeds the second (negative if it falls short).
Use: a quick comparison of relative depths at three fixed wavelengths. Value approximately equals 0.011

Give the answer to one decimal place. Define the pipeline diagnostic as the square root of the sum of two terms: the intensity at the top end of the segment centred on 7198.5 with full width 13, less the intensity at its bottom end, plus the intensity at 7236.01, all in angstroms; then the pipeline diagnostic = 3.0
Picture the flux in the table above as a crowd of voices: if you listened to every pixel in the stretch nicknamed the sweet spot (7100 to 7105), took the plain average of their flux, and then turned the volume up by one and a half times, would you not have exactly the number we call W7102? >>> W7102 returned 14.5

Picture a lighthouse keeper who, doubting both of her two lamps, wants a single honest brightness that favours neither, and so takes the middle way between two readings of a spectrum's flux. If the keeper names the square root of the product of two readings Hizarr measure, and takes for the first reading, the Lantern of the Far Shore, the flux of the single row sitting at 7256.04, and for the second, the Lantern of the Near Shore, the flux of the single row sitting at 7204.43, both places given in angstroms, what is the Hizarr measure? 9.3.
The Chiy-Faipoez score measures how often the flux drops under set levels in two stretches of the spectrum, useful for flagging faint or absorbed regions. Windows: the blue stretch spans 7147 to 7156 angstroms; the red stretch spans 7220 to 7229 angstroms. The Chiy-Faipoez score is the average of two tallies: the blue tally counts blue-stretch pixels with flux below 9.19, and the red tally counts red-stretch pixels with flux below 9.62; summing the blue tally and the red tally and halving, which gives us 2.5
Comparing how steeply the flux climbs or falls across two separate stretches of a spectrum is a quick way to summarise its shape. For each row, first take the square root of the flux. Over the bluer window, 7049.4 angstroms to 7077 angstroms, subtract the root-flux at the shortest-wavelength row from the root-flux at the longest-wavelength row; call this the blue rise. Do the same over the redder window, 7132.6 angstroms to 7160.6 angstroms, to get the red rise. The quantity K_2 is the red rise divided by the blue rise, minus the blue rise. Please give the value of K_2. -0.2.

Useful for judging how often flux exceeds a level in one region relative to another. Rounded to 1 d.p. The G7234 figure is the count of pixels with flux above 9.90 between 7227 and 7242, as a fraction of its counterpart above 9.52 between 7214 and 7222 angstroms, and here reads 1.0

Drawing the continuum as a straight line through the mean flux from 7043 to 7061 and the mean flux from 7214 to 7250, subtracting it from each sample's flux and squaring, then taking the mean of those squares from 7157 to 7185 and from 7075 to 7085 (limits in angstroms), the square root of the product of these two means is 0.98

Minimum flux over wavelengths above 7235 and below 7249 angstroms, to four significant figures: 9.323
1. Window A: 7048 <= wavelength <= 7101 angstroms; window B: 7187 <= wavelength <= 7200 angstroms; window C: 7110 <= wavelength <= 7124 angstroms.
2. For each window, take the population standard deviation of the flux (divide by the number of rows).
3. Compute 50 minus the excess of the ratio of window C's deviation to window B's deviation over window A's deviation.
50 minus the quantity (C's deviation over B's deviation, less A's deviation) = 49.6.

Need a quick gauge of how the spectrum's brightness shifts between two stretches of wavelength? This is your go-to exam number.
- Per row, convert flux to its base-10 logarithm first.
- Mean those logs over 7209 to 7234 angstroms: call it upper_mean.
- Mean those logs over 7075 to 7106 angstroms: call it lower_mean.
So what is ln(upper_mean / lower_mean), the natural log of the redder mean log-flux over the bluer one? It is -0.014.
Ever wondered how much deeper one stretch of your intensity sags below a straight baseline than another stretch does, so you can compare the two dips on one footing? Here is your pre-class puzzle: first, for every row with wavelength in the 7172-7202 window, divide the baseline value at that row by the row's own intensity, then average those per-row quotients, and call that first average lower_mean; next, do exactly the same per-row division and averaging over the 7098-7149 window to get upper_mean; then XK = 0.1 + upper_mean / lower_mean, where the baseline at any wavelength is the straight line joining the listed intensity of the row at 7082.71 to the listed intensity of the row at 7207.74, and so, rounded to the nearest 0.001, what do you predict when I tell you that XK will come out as 1.171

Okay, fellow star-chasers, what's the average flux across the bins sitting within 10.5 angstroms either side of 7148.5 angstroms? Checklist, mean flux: 9.36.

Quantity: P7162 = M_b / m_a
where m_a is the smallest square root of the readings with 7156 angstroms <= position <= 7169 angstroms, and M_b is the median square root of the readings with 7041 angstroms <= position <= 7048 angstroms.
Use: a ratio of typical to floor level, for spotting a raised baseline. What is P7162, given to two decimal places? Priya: 1.16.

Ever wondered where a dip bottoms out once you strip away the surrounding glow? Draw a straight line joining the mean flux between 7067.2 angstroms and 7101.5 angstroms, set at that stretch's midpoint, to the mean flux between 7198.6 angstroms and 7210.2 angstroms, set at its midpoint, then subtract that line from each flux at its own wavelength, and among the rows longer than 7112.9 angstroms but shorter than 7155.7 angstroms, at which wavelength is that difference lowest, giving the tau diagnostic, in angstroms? 7123.60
